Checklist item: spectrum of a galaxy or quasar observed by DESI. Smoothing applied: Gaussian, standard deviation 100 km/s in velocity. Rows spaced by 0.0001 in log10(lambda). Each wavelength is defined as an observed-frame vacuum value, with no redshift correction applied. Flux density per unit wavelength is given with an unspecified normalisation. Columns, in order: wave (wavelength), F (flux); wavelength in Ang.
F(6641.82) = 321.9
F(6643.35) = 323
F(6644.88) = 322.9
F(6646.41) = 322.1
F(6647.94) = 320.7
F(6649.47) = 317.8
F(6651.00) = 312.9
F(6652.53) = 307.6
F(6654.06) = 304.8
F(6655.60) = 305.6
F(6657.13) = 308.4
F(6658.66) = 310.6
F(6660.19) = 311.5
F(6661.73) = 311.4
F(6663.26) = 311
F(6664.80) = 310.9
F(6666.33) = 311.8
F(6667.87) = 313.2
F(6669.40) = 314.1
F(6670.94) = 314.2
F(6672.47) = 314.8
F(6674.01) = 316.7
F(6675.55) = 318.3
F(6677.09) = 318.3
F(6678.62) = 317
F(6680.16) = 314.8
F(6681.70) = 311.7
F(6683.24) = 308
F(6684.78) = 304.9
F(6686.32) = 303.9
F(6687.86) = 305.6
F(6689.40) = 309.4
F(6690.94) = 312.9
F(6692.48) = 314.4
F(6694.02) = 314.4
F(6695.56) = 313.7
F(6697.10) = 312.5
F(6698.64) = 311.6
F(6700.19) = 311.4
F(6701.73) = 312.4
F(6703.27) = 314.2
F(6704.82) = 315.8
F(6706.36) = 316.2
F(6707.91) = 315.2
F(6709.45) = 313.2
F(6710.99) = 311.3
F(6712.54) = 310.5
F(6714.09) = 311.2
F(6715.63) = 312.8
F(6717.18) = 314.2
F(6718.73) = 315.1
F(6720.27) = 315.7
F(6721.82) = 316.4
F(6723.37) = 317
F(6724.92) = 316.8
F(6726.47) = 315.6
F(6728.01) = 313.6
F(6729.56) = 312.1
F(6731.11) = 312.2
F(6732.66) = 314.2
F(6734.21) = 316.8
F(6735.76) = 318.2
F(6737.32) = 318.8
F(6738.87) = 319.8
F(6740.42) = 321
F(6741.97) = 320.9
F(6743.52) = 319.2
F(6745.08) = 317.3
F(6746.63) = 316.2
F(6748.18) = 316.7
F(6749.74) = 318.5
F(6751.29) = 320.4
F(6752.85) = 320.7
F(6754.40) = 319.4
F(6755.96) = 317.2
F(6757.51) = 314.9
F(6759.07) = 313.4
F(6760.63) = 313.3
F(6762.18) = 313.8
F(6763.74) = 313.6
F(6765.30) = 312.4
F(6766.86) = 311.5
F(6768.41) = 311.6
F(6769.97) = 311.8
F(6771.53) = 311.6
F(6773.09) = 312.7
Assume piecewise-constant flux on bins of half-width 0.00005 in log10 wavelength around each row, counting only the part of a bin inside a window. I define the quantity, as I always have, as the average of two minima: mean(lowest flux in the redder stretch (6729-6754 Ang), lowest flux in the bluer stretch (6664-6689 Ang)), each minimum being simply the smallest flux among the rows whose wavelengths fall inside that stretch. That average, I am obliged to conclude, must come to 308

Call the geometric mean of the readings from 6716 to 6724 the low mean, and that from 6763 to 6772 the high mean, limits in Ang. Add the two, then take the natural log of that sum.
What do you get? 6.44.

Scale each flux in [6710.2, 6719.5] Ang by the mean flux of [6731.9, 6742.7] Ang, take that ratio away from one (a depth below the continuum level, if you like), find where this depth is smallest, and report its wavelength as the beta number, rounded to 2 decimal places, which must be 6718.73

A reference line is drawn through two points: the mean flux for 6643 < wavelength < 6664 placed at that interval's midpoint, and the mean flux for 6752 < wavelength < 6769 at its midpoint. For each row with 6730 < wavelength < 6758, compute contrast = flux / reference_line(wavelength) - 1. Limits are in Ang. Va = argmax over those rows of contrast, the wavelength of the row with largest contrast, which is 6740.42 Ang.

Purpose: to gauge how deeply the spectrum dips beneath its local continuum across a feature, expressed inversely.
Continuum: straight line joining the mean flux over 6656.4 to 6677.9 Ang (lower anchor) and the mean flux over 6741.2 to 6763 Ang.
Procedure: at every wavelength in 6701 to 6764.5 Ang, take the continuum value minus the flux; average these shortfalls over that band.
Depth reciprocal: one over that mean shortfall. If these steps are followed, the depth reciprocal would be 1.7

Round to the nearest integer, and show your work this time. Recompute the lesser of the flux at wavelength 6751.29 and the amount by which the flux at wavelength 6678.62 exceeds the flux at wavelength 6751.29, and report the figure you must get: -3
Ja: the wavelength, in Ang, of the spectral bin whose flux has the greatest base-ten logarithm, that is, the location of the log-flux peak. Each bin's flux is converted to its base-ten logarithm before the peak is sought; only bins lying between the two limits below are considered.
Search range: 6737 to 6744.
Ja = 6740.42 Ang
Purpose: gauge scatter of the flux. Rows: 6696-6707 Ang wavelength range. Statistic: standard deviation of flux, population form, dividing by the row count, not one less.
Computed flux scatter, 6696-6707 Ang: 1.82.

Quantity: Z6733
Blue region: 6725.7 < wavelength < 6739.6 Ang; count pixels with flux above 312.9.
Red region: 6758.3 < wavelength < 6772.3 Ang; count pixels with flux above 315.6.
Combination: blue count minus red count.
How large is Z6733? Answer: 7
